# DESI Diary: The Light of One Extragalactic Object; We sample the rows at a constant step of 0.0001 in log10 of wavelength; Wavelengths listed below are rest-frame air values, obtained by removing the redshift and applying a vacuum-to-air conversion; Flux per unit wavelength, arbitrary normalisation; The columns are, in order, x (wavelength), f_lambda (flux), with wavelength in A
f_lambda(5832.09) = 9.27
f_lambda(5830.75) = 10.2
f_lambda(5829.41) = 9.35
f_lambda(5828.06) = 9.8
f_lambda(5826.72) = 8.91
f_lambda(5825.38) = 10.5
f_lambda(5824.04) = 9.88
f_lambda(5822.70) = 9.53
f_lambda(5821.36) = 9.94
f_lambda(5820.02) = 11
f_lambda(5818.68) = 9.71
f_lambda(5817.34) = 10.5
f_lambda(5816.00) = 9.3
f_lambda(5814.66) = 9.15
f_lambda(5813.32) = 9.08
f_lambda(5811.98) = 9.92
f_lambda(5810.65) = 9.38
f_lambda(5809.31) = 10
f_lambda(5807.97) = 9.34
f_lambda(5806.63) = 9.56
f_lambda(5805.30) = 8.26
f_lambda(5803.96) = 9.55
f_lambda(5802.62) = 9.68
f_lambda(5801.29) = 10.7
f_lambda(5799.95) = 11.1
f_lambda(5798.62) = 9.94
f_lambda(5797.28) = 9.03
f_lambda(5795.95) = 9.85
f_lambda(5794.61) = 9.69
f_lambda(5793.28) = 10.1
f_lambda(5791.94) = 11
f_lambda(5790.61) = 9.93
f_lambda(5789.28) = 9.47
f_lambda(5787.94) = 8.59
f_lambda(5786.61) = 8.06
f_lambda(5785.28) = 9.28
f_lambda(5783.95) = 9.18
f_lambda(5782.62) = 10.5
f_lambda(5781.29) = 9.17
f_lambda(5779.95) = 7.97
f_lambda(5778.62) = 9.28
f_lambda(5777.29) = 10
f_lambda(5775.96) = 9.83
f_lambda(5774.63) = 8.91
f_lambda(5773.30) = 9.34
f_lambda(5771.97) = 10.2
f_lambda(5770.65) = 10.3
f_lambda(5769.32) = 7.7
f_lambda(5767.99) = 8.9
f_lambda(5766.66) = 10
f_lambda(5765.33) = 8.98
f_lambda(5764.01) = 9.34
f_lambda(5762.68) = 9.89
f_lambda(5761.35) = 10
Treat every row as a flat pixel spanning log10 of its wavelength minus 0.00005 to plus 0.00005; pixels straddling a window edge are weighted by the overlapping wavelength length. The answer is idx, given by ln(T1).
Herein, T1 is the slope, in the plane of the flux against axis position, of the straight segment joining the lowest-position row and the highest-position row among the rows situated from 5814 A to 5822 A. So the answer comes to -2.1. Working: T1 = 0.12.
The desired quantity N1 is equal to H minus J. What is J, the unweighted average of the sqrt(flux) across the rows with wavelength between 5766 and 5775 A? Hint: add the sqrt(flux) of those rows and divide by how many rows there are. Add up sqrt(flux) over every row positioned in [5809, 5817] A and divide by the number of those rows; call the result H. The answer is 0.02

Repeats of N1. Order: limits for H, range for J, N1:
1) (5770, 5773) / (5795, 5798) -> 0.13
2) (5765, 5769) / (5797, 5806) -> -0.07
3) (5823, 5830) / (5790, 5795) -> -0.08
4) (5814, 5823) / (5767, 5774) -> 0.10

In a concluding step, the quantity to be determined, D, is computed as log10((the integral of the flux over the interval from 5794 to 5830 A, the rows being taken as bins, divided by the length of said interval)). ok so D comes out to 0.988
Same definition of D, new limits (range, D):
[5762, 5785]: 0.972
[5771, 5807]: 0.981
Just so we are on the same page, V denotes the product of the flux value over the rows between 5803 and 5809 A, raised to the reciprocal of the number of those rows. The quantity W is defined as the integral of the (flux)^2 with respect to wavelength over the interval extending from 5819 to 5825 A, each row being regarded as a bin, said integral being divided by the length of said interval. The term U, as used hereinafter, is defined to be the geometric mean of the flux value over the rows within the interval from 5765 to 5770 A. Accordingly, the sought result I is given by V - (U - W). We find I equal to 102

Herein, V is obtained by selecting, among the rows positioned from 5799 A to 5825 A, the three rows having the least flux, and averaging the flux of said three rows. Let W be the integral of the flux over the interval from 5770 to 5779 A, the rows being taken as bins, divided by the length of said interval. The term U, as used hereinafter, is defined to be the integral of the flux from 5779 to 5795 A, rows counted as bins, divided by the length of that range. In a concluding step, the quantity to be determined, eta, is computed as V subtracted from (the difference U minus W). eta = -9.14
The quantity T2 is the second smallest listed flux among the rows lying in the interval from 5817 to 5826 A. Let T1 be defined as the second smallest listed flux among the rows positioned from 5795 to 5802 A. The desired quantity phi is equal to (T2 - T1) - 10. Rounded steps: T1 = 9.85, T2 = 9.71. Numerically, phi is -10.1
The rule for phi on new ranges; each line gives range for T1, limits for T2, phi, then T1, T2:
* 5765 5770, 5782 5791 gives -10.3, 8.9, 8.59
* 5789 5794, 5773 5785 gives -11.0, 9.93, 8.91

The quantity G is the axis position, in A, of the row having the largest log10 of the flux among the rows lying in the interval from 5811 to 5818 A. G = 5817.34 A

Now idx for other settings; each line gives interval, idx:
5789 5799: -3.0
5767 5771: -0.6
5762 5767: -3.6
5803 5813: -3.1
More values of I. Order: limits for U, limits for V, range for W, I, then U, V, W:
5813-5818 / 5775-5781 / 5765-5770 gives 79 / 9.5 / 9.2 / 80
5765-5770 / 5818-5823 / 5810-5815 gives 90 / 8.9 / 10.0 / 89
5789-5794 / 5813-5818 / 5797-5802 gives 106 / 10.1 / 9.5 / 106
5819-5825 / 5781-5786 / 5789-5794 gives 103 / 10.1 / 9.5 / 104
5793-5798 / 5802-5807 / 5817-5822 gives 105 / 9.7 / 9.2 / 106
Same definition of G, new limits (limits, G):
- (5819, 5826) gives 5820.02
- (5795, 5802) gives 5799.95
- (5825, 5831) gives 5825.38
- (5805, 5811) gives 5809.31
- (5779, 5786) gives 5782.62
